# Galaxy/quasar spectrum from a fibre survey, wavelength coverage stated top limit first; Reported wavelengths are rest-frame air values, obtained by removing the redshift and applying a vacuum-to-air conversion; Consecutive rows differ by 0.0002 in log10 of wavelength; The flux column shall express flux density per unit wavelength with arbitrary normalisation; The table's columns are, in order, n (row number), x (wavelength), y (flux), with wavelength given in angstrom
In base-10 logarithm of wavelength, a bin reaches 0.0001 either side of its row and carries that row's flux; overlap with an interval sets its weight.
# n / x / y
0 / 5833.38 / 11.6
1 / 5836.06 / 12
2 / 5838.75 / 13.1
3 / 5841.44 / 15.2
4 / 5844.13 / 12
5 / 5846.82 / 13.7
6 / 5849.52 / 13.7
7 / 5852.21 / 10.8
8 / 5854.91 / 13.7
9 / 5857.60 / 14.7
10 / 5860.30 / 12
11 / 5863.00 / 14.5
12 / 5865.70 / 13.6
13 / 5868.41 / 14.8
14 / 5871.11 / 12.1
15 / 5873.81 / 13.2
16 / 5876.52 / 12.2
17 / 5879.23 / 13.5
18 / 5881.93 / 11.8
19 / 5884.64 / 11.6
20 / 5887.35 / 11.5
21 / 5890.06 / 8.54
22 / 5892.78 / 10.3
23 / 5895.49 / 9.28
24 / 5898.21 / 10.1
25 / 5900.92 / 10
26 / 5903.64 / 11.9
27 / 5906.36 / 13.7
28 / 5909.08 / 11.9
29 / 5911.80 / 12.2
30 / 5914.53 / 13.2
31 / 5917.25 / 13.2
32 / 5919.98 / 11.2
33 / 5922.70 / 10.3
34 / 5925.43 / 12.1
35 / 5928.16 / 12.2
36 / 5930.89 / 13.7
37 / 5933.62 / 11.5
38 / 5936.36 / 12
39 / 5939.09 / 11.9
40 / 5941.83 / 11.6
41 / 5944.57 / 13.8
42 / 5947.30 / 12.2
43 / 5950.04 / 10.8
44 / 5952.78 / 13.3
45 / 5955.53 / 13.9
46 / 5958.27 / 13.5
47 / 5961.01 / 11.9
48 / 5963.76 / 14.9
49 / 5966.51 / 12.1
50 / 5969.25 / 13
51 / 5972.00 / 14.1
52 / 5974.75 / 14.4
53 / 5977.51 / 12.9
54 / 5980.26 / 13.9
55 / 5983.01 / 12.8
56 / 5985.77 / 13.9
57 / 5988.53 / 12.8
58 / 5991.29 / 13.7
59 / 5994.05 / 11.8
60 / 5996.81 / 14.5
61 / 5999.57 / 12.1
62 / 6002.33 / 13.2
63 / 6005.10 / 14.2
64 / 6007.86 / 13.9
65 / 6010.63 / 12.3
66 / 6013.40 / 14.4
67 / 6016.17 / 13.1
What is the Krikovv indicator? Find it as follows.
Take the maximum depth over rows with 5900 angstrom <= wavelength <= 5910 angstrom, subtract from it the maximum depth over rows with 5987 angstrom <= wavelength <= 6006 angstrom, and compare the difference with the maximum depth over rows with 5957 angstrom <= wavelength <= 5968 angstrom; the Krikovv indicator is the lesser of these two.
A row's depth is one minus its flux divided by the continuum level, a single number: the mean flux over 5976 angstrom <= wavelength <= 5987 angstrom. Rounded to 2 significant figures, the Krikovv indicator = 0.11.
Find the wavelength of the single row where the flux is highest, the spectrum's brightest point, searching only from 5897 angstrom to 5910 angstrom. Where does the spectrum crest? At 5906.36 angstrom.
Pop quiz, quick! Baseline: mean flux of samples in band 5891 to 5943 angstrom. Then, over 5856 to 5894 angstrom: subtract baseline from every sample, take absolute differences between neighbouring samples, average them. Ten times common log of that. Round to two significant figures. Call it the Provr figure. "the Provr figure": 1.9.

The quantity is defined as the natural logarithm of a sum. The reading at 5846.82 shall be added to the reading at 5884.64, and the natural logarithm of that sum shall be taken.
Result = 3.23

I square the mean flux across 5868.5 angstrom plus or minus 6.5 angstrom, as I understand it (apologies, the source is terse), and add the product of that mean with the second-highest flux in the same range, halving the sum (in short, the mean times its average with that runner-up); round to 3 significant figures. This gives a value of 192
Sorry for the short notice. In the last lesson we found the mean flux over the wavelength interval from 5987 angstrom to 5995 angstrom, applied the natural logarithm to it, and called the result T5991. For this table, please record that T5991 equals 2.55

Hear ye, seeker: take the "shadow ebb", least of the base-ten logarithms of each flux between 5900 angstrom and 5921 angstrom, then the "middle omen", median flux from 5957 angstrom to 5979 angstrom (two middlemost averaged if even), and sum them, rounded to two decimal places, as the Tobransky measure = 14.25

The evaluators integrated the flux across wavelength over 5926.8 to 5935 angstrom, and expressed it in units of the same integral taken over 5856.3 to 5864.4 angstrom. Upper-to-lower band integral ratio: 0.92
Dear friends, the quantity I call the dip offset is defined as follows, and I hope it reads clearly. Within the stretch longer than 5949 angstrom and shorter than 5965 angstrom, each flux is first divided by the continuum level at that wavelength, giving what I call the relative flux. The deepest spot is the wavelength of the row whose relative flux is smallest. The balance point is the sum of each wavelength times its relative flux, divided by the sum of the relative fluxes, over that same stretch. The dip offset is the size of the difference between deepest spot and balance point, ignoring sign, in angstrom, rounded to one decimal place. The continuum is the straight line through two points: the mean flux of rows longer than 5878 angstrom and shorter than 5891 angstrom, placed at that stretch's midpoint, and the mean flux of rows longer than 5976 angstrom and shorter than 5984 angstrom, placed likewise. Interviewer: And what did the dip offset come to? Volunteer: 7.1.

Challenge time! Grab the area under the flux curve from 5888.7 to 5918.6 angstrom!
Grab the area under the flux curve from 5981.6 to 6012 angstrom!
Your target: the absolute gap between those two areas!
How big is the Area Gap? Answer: 63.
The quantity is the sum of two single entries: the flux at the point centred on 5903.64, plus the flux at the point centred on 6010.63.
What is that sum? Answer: 24.2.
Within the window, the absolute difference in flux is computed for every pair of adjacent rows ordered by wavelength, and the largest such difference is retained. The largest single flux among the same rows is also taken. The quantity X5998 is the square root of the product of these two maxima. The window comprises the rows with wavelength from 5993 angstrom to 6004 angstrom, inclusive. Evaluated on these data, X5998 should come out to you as 6.3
